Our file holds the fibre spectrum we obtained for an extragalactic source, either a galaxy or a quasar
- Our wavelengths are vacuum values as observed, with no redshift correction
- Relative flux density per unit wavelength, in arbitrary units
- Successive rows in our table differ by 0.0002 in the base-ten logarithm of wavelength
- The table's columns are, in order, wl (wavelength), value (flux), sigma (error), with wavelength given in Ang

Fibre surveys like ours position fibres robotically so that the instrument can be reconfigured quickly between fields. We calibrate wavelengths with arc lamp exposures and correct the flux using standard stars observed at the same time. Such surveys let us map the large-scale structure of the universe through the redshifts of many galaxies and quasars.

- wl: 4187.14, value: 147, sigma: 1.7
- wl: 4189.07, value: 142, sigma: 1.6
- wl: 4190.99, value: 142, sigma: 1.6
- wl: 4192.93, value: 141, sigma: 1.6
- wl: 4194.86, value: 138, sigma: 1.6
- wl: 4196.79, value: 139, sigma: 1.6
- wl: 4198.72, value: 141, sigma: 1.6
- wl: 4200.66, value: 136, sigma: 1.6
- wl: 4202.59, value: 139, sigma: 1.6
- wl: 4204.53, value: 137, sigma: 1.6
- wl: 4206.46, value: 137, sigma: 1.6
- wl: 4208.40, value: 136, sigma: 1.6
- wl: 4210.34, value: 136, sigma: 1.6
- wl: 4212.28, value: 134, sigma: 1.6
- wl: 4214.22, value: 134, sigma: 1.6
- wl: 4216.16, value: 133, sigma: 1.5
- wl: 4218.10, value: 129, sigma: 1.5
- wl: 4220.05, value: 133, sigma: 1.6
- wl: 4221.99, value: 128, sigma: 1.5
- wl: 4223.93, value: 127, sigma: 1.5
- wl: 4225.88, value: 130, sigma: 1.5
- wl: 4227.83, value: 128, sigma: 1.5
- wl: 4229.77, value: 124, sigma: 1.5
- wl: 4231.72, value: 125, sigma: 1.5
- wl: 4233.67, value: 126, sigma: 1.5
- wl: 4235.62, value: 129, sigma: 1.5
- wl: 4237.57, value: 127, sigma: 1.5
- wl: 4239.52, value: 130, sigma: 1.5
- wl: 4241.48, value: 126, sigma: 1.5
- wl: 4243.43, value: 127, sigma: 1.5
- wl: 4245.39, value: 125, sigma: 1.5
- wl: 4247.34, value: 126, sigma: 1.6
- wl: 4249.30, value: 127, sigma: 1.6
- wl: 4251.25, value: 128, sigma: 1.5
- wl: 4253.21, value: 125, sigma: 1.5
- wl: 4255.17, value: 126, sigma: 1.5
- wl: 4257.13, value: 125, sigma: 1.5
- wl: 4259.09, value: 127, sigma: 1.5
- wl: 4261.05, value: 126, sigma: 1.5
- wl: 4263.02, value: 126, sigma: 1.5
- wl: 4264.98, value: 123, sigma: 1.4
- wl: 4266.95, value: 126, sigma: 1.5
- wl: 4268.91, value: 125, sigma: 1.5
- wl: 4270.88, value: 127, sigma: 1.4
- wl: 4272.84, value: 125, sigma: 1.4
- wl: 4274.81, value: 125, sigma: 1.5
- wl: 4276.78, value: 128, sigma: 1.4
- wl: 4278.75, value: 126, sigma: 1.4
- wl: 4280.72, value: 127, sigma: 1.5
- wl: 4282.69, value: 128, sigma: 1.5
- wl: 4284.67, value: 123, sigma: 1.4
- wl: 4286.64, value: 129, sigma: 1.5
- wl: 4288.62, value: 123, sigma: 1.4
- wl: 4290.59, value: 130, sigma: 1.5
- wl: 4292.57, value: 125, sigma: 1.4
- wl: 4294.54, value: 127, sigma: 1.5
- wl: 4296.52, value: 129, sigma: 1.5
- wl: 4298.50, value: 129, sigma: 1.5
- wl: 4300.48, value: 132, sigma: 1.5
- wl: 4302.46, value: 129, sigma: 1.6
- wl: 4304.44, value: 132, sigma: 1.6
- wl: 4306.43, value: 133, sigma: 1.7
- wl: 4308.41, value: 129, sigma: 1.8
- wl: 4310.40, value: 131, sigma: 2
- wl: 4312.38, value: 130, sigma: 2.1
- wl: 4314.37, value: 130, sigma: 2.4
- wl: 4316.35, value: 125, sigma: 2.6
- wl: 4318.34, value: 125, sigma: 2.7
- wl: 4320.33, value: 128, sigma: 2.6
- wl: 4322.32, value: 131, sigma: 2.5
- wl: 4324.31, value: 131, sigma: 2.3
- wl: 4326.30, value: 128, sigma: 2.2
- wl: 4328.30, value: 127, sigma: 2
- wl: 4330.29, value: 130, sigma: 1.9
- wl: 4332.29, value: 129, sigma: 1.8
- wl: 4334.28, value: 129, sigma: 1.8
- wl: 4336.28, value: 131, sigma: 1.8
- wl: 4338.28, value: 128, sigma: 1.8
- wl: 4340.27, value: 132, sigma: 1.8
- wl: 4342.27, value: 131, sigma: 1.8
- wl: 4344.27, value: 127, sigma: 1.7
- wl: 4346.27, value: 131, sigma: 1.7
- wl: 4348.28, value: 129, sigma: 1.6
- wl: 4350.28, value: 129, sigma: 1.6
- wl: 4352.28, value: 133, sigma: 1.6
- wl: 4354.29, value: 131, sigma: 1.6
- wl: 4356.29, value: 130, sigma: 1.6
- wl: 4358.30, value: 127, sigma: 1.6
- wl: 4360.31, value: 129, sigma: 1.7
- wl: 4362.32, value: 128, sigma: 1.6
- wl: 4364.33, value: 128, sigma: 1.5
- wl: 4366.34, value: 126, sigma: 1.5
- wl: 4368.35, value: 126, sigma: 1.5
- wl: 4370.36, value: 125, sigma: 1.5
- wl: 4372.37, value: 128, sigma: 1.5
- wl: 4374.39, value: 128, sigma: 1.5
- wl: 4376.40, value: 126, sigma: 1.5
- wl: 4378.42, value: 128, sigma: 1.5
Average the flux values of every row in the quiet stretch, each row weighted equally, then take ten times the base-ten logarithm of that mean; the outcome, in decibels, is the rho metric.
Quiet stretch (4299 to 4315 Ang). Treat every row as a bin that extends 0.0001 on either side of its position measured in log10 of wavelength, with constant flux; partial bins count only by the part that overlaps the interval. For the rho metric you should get 21.16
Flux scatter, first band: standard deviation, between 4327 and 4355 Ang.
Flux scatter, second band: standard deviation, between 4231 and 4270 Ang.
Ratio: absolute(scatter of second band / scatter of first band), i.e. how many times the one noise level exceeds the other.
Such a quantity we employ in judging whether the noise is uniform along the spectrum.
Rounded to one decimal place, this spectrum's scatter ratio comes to 0.9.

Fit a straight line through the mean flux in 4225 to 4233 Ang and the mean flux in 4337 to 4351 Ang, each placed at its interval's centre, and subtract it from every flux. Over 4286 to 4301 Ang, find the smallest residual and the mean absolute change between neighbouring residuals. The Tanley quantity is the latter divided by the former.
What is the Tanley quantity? -0.7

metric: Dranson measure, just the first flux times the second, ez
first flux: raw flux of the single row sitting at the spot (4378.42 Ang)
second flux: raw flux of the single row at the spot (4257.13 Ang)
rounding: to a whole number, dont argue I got 16000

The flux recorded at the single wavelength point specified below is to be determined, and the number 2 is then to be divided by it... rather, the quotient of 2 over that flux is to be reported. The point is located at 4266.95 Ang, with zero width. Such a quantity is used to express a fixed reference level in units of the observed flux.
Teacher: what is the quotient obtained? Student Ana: 0.0159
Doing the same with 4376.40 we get 0.0159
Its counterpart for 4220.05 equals 0.0150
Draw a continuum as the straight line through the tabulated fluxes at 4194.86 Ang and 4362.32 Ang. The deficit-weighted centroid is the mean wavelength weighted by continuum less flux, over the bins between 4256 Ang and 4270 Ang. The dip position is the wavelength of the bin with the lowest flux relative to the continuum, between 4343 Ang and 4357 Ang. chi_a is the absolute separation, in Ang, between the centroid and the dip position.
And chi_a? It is 81.2 Ang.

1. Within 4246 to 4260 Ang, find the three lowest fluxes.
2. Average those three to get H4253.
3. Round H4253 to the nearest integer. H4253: 125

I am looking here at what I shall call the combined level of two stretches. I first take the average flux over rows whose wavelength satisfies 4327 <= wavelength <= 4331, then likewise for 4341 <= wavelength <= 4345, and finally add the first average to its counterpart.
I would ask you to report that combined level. 258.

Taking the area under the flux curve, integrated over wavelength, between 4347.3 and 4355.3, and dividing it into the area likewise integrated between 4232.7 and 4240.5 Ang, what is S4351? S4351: 0.955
